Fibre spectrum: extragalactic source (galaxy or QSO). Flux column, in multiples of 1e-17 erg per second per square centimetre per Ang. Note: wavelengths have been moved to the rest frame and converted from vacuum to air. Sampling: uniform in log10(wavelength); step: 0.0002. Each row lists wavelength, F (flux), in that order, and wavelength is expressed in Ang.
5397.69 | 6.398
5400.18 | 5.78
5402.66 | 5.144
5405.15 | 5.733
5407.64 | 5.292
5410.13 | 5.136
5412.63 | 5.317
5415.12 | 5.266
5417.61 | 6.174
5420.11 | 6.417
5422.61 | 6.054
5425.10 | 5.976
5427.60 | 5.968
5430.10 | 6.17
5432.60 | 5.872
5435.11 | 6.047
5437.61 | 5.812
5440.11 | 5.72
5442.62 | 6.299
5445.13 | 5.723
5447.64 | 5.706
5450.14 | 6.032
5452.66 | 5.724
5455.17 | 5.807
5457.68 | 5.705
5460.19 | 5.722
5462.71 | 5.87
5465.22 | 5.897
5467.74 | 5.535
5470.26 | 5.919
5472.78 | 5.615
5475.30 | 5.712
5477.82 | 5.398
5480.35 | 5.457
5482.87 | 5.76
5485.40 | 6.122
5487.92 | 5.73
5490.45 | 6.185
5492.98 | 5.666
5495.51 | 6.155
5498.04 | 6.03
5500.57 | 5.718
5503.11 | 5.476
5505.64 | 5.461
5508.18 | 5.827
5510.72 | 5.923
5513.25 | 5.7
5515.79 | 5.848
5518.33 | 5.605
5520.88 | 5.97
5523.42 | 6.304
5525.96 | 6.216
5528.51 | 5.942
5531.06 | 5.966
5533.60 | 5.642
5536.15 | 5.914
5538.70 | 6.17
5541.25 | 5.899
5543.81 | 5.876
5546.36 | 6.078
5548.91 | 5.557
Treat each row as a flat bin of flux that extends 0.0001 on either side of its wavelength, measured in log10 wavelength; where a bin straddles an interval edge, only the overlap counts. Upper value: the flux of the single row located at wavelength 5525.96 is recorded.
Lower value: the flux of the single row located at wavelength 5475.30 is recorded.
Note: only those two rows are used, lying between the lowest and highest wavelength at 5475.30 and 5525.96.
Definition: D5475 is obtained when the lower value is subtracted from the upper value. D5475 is 0.50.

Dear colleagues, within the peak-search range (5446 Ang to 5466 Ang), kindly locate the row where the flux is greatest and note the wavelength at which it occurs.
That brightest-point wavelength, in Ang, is 5450.14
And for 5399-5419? 5417.61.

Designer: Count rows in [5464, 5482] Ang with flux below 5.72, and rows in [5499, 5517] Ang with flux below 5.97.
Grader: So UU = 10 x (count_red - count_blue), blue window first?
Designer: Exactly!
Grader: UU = 20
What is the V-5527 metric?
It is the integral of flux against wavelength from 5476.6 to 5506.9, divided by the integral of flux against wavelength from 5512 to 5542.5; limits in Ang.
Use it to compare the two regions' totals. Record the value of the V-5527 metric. 0.97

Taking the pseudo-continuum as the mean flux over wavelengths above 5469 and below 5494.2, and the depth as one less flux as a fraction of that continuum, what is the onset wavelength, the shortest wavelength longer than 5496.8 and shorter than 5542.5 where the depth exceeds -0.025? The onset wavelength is 5500.57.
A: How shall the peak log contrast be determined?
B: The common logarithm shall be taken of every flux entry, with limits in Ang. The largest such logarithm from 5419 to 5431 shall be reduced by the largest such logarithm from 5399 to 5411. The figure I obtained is 0.045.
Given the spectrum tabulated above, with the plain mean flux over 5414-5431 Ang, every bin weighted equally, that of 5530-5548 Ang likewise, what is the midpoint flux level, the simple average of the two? 5.97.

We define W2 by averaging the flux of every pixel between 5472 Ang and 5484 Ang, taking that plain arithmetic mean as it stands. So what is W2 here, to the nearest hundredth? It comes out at 5.59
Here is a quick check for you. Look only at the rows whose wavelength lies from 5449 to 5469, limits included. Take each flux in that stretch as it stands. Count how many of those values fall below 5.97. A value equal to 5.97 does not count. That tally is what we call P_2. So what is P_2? 7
